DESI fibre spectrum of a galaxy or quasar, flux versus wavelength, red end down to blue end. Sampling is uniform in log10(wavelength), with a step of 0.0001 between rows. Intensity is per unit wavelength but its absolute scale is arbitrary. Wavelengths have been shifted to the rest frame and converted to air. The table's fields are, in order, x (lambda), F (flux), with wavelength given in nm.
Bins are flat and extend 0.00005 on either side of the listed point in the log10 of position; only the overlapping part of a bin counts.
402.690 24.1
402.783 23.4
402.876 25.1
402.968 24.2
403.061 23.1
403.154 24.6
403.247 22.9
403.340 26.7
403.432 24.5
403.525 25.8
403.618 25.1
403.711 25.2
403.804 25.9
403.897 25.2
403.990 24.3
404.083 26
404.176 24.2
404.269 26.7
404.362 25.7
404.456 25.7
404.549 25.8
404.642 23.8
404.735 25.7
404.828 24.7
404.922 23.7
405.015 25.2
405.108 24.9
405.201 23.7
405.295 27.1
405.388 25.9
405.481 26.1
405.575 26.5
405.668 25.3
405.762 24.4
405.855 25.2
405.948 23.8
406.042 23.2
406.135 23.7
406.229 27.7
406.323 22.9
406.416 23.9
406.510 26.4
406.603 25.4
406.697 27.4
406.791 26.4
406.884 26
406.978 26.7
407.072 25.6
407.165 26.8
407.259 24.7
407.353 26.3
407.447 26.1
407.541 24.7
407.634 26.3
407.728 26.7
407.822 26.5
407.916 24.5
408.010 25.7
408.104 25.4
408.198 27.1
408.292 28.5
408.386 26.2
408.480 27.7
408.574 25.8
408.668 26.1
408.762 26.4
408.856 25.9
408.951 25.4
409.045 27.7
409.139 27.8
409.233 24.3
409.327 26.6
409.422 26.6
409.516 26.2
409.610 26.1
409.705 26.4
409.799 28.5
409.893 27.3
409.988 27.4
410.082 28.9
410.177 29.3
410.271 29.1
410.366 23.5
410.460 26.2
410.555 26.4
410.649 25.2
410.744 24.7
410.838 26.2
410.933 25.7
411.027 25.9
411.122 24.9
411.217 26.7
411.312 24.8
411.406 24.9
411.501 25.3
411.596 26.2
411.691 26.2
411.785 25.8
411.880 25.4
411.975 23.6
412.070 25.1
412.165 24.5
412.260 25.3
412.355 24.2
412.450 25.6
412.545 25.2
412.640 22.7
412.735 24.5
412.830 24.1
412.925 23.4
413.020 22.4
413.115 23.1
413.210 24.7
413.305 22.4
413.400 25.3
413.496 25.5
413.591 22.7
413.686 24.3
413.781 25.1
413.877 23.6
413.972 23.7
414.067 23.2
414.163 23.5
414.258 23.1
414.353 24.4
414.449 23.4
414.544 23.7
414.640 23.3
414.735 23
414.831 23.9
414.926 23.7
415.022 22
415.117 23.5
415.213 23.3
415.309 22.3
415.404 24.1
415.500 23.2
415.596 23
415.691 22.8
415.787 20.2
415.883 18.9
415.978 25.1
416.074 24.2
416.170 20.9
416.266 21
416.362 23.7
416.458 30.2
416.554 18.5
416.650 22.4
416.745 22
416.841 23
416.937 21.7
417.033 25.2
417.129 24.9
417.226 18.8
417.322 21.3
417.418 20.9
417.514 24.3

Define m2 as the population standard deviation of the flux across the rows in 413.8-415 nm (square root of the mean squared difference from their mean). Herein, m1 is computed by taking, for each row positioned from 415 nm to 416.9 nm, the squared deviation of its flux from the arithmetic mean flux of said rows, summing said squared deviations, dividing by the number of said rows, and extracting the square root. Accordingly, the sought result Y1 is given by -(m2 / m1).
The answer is -0.2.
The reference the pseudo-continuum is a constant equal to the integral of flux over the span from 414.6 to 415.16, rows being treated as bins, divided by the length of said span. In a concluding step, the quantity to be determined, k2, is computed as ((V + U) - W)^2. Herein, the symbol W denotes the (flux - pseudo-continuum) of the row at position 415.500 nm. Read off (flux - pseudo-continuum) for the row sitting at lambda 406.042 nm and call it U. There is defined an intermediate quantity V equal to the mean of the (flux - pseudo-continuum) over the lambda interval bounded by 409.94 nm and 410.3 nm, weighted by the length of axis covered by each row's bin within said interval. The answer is 29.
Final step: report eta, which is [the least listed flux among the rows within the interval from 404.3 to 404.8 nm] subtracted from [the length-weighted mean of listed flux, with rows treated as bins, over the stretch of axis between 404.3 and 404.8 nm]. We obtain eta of 1.55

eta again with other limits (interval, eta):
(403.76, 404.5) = 1.24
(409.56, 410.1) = 1.26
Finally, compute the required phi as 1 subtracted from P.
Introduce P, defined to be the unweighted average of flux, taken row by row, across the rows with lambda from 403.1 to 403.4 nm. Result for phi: 23.7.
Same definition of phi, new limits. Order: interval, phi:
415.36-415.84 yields 21.7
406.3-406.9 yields 24.5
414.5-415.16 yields 22.3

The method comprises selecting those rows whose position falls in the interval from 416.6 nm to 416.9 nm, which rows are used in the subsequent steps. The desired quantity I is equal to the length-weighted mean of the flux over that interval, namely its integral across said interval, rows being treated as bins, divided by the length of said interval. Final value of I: 22.5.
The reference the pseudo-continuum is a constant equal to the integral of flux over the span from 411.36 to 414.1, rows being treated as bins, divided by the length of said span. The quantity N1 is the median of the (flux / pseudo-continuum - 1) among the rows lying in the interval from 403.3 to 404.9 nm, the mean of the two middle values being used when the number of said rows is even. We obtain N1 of 0.05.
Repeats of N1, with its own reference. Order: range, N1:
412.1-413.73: 0.00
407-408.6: 0.07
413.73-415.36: -0.04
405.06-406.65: 0.03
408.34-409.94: 0.08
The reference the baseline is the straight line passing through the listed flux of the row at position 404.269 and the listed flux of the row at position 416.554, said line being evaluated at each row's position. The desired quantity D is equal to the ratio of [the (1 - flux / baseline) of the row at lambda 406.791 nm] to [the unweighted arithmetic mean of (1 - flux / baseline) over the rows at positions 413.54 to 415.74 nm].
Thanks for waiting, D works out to 0.3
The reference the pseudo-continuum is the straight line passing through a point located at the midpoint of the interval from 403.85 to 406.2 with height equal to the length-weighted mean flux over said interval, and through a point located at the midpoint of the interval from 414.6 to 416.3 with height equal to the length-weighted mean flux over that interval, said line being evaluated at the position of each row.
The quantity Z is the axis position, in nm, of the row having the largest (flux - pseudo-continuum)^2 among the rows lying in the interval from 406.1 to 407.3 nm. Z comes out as 406.229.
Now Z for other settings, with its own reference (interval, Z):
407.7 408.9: 408.292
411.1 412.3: 411.217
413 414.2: 413.496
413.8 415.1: 414.353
